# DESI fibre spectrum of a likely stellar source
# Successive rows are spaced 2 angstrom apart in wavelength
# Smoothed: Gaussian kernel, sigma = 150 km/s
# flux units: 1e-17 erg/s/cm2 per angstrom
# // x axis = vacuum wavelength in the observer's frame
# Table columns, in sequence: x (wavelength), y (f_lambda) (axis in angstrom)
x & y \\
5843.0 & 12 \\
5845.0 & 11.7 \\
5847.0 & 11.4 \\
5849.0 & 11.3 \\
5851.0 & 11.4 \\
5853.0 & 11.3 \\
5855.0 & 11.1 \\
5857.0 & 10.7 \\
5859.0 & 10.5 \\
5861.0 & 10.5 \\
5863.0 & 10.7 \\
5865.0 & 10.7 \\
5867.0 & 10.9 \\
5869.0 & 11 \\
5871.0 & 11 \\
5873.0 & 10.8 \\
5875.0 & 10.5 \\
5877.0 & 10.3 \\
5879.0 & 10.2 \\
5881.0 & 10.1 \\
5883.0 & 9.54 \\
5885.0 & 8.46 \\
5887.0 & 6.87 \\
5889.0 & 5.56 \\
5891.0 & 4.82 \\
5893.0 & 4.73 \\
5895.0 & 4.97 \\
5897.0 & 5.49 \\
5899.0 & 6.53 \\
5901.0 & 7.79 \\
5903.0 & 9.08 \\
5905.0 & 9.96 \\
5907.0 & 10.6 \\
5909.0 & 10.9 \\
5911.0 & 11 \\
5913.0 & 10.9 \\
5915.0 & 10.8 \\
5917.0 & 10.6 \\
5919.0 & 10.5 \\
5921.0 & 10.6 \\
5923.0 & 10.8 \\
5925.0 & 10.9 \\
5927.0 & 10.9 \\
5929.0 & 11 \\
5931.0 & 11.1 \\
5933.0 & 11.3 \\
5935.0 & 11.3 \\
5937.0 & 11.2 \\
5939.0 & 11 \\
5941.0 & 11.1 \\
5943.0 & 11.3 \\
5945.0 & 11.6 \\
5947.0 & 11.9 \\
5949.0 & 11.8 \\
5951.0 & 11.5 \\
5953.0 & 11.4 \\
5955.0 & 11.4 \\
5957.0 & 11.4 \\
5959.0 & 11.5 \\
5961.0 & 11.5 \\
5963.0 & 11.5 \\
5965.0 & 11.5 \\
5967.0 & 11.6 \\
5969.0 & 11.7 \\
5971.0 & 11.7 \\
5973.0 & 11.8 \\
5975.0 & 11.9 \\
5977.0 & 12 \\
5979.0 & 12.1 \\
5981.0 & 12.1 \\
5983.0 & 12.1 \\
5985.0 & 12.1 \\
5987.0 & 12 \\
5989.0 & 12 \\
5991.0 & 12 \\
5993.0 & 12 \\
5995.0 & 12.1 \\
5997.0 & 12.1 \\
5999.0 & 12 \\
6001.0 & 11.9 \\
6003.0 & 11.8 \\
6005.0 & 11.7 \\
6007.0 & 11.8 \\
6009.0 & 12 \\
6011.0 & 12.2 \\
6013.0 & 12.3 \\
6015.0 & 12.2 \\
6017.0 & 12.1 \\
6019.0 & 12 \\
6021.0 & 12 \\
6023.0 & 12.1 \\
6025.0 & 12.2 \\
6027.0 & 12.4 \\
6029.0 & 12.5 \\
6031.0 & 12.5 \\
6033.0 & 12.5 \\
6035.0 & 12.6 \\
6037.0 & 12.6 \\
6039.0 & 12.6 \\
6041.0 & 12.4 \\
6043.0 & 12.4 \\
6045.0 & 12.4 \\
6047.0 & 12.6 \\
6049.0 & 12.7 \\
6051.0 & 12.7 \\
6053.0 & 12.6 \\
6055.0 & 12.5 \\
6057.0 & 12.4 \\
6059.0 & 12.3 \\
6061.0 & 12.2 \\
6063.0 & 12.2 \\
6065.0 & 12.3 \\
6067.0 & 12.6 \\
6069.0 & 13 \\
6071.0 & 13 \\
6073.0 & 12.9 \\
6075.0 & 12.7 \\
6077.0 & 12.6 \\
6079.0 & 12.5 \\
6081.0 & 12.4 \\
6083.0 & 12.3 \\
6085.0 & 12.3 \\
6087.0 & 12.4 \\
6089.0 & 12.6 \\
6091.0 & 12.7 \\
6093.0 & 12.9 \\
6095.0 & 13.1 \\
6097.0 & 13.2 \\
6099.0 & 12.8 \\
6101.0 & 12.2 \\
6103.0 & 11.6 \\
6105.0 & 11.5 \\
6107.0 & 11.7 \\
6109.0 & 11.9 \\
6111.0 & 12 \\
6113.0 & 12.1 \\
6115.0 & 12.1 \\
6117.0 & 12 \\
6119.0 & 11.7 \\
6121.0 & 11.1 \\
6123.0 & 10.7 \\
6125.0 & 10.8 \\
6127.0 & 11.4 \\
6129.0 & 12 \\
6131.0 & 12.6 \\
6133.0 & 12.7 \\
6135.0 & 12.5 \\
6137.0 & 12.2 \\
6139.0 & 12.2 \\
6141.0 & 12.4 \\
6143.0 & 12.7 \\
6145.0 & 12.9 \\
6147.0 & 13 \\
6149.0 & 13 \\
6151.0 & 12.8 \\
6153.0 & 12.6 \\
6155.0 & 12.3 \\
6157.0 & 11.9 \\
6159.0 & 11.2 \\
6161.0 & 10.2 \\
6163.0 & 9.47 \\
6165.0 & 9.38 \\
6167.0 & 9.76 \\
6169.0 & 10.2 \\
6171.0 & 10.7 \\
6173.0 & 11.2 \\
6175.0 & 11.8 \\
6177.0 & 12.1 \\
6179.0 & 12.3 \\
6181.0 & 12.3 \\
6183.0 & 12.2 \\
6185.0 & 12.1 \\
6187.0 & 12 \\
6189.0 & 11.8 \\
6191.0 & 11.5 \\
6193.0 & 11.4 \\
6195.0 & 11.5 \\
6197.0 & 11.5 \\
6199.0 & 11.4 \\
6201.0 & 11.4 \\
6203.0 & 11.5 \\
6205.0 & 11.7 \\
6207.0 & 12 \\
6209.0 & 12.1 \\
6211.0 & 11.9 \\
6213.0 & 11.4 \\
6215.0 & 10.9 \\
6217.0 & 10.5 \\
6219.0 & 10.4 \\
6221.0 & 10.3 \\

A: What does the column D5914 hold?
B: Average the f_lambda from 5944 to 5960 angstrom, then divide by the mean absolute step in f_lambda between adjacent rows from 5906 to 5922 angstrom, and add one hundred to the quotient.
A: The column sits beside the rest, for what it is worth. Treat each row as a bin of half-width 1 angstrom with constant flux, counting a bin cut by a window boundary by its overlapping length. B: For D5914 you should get 181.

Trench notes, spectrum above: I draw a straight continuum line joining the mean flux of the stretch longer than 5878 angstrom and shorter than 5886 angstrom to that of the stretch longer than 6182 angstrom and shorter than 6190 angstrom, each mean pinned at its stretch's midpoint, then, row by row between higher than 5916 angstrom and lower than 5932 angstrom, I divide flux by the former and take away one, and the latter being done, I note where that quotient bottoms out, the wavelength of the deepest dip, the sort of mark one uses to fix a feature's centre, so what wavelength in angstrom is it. 5919.0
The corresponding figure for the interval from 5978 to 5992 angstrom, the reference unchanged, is 5991.0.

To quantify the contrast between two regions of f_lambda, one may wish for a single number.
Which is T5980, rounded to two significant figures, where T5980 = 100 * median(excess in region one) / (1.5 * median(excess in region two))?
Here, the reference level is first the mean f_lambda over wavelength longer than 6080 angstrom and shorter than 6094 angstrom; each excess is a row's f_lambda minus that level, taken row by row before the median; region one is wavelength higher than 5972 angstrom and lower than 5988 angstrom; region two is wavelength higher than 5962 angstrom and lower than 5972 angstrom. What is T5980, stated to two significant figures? 34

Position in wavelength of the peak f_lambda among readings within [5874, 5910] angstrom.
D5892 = 5909.0 angstrom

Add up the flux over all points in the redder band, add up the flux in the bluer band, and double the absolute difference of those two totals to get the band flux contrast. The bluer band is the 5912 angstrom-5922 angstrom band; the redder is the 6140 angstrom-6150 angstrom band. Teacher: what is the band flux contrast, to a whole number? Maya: 21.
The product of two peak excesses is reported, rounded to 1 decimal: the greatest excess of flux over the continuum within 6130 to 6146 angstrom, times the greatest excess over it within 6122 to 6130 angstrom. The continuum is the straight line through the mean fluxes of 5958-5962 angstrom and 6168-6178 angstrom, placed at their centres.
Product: 1.2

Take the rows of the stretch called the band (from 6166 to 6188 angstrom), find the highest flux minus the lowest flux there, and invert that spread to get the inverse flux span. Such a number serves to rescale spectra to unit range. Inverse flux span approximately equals 0.39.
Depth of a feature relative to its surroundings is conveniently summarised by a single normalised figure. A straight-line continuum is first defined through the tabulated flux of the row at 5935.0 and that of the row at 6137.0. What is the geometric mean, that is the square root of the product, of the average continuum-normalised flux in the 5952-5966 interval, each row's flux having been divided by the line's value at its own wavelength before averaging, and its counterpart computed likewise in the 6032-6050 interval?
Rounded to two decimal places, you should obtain 1.03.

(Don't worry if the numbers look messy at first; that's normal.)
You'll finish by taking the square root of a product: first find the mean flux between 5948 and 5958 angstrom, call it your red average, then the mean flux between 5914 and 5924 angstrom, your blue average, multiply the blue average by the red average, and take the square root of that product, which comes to 11.1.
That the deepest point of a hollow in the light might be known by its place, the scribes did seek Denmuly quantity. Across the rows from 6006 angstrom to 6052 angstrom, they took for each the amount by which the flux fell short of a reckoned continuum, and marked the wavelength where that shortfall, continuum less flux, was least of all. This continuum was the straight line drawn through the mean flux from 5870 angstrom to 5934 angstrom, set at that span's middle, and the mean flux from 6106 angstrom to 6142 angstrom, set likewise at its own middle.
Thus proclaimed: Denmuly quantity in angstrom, 6035.0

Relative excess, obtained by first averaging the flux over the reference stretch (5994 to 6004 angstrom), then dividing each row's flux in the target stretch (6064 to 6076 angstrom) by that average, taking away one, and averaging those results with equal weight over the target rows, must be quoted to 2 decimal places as 0.06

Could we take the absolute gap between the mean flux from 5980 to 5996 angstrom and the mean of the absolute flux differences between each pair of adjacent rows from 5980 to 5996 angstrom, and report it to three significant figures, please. 12.0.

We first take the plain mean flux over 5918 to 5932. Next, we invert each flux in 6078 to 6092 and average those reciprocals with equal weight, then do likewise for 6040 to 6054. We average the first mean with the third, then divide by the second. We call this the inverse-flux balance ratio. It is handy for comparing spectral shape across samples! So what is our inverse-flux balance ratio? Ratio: 68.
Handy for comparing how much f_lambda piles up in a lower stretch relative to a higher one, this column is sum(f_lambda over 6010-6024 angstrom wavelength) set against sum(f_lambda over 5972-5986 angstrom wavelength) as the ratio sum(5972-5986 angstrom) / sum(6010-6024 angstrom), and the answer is 0.99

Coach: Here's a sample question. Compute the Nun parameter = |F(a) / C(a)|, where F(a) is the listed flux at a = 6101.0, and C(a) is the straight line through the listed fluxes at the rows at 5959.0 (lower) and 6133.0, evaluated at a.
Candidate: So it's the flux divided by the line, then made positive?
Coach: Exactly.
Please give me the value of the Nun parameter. 0.98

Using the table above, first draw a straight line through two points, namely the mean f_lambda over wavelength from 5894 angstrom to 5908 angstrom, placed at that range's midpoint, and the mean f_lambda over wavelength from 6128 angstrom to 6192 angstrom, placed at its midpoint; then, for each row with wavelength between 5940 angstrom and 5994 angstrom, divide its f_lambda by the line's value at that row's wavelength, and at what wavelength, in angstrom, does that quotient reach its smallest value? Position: 5993.0 angstrom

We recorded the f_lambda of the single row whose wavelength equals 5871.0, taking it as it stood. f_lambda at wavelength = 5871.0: 11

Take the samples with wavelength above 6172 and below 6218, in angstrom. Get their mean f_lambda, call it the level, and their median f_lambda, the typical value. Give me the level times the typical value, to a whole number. 137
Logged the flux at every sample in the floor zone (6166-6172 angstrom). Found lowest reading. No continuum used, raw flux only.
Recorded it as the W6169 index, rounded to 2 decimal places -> 9.76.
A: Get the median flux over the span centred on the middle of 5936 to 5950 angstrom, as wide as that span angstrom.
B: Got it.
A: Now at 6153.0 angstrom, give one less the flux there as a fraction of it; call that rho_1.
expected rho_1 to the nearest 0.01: -0.12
